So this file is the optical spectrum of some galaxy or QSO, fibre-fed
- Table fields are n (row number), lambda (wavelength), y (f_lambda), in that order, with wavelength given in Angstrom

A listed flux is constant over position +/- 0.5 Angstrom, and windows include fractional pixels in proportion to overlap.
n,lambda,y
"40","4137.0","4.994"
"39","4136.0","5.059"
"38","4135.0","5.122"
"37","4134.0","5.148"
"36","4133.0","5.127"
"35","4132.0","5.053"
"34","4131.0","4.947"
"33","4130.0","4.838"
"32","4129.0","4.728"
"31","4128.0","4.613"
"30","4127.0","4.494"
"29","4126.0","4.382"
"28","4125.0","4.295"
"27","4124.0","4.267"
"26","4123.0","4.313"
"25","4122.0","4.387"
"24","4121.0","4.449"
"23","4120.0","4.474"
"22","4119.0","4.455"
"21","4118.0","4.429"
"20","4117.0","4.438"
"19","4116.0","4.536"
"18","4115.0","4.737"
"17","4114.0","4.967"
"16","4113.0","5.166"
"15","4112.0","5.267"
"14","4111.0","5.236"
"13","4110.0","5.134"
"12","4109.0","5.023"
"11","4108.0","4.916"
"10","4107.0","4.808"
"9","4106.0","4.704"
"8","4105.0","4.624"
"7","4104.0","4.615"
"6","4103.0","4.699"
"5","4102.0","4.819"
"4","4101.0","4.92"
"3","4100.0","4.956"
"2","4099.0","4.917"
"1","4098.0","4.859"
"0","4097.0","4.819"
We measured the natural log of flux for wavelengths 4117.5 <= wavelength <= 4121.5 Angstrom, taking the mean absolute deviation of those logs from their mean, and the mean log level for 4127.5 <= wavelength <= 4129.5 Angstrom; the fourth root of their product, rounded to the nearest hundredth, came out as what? 0.26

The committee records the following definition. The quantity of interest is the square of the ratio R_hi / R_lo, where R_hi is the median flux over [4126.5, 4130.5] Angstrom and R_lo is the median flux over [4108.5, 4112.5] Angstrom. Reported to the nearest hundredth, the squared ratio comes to 0.81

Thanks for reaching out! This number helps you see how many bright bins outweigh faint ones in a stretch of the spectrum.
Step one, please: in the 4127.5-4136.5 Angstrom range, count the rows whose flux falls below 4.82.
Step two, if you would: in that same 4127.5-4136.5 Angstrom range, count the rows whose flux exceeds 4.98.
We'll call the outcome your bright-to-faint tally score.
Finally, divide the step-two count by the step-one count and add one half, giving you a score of 3.0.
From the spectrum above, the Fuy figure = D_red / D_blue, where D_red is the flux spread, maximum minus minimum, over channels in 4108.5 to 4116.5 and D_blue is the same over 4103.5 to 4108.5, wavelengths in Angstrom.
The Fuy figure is 2.4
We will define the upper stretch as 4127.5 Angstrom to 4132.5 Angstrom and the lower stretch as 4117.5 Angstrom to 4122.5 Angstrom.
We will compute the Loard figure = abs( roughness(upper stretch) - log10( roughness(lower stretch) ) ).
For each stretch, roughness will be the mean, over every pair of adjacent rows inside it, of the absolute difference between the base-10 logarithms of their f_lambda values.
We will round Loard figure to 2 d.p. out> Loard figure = 2.50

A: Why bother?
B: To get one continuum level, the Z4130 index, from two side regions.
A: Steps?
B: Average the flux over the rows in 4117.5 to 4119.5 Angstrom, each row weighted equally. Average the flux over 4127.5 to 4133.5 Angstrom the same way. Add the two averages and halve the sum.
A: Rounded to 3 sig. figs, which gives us 4.66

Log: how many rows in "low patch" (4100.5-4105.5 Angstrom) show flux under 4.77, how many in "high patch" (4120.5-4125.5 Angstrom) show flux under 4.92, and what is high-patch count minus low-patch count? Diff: 2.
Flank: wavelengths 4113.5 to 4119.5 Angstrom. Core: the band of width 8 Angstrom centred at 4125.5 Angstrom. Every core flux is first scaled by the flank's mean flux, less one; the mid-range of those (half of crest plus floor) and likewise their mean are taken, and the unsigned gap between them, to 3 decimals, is 0.014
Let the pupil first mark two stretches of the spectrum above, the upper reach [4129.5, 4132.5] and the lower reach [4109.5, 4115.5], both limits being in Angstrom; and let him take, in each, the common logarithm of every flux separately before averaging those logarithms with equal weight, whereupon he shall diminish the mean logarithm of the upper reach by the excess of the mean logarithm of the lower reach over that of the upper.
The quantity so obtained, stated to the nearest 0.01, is 0.68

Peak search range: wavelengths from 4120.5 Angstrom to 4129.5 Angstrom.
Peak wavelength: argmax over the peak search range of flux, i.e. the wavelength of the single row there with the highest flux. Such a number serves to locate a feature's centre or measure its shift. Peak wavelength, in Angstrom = 4129.0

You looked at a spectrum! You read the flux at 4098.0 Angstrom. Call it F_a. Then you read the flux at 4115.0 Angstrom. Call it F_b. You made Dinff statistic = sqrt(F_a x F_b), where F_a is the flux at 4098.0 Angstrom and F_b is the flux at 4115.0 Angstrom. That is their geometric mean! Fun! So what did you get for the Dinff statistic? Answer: 4.80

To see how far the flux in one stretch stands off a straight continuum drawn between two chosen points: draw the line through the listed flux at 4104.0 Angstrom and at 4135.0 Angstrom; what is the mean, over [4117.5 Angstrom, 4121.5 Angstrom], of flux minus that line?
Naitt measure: -0.4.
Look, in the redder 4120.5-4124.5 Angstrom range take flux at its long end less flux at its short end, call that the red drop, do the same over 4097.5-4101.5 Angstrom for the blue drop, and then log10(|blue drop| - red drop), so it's -0.61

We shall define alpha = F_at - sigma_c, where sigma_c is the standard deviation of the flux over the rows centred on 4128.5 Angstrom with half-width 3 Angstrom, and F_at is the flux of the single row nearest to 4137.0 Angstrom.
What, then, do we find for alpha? 4.8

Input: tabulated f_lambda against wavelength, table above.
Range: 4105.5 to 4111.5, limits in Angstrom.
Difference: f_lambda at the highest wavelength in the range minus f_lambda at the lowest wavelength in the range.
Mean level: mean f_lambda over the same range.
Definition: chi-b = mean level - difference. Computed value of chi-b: 4.44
